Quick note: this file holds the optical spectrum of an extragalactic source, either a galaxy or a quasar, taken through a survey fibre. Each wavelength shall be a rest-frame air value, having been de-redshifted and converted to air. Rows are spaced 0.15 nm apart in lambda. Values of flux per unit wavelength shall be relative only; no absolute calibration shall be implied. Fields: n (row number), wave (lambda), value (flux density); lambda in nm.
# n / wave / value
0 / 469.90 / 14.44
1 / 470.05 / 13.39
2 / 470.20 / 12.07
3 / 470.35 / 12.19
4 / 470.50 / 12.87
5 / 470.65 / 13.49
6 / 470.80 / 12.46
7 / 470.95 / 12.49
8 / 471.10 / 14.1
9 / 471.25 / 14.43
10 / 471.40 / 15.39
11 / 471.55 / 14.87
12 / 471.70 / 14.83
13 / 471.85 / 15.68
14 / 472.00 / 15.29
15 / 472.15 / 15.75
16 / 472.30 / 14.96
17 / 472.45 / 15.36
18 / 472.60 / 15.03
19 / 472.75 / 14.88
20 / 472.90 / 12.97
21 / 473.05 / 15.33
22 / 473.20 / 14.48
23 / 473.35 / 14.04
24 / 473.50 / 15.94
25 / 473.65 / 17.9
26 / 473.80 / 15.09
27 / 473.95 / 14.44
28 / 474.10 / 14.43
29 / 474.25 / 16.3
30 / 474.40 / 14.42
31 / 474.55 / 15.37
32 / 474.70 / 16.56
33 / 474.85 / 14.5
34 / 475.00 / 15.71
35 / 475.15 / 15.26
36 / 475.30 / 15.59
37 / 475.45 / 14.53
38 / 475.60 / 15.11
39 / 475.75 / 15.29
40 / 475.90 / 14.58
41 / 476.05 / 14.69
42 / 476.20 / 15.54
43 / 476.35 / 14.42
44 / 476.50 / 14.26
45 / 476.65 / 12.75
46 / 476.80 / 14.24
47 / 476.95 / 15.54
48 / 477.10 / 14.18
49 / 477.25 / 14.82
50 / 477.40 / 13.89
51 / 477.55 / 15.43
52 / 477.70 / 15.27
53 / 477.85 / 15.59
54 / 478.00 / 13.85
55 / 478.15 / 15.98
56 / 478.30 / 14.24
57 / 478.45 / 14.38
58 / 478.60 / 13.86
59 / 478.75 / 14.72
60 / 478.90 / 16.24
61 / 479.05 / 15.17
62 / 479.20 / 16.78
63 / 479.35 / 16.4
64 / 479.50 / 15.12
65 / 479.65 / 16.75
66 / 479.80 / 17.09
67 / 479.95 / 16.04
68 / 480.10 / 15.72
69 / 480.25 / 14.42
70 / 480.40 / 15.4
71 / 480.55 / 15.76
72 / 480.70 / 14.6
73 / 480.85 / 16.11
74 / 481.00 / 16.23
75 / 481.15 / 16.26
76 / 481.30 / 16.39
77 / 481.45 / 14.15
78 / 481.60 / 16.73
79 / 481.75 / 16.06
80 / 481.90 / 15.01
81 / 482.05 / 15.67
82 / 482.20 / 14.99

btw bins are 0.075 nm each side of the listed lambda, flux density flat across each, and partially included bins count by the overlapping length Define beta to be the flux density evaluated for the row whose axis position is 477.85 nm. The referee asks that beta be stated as 15.59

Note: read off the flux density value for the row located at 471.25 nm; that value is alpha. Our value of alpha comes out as 14.43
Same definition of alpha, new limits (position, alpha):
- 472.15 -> 15.75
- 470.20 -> 12.07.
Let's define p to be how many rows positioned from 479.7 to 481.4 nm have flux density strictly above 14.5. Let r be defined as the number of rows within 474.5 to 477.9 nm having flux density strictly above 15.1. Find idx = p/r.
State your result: 0.8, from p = 10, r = 12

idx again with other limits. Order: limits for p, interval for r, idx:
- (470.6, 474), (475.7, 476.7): 7.0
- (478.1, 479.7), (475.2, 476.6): 2.0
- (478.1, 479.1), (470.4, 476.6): 0.2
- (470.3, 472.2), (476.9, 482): 0.3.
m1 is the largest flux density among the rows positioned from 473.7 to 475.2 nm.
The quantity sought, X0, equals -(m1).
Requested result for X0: -16.6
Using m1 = 16.56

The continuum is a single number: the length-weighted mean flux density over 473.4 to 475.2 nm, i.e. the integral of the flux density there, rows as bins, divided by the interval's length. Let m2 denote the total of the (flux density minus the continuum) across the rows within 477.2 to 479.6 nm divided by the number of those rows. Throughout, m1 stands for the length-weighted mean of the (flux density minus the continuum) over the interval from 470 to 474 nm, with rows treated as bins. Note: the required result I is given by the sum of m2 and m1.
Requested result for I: -1.4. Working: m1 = -1.0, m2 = -0.37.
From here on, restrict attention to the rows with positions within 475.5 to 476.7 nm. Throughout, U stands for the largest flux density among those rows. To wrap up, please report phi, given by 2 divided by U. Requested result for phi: 0.129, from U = 15.54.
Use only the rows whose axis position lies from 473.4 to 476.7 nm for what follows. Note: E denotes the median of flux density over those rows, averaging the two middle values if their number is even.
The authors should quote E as 15.1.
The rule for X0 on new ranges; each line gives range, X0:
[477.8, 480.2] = -17.1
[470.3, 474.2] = -17.9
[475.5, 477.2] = -15.5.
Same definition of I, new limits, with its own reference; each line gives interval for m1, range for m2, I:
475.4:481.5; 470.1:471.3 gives -2.8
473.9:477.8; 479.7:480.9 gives -0.4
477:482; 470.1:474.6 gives -1.0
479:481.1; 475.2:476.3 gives -0.1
